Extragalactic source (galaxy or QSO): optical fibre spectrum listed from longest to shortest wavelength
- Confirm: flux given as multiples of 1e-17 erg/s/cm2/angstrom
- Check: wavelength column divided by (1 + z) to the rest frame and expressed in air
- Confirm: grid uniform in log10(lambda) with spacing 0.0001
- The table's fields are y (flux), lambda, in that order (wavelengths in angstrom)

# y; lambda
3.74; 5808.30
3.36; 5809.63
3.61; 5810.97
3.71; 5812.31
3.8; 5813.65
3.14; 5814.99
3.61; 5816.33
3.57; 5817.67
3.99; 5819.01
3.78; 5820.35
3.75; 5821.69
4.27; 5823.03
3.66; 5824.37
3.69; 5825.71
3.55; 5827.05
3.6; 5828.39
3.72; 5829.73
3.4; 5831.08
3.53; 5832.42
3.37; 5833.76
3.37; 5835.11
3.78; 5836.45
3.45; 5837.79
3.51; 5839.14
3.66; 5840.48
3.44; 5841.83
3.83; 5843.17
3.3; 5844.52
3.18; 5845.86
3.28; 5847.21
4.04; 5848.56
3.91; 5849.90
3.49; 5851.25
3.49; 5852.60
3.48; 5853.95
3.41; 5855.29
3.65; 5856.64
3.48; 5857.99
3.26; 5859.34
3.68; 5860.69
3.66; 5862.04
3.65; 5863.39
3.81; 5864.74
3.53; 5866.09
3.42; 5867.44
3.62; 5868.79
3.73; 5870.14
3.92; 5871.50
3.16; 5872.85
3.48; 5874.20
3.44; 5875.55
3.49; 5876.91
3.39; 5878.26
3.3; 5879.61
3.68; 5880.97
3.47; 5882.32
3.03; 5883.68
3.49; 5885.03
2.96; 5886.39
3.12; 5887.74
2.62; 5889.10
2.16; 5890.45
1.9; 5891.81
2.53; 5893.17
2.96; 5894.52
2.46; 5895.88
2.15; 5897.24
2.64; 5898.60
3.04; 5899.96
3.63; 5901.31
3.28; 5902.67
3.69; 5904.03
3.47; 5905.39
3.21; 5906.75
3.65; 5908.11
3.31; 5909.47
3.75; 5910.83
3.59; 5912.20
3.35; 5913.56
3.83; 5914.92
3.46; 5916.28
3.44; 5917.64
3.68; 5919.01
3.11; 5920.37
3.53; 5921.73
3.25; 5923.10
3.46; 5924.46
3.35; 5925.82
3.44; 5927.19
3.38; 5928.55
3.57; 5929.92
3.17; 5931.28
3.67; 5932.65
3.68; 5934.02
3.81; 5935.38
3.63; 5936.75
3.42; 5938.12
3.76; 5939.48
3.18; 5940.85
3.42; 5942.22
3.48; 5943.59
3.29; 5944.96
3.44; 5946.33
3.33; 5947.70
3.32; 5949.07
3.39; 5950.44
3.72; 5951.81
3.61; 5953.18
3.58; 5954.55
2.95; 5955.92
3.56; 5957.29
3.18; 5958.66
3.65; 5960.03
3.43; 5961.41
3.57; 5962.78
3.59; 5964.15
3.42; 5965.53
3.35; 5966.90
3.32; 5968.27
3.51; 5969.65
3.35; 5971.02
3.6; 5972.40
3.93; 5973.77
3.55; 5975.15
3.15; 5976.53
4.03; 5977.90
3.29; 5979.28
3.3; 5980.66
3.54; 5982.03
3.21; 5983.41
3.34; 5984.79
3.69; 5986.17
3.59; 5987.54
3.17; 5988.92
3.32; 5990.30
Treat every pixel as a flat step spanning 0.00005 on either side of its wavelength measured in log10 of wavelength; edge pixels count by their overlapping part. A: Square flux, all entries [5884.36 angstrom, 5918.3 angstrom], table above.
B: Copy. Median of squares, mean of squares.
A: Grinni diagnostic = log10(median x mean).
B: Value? 2.03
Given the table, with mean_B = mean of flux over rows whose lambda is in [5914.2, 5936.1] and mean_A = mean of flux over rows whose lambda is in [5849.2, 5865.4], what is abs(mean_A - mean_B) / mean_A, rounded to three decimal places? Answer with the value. 0.026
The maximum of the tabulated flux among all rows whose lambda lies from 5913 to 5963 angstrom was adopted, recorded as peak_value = 3.83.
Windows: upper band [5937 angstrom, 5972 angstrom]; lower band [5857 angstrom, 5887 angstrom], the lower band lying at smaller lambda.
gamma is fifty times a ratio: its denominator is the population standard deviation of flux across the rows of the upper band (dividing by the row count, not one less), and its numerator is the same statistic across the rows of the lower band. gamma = 66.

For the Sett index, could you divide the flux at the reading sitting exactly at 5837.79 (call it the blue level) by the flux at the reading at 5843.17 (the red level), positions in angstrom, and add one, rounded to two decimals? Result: 1.90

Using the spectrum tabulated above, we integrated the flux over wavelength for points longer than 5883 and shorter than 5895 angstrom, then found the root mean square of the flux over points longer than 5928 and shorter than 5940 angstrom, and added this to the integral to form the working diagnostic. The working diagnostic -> 37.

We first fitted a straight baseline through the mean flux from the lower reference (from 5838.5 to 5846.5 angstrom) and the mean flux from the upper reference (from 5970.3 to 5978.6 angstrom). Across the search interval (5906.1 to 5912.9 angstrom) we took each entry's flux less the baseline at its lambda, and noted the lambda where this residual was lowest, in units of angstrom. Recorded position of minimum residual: 5906.75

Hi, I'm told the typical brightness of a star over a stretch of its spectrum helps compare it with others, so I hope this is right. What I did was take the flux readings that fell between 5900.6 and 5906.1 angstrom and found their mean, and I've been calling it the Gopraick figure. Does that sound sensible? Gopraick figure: 3.52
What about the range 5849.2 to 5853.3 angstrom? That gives 3.63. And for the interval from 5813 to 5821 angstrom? 3.65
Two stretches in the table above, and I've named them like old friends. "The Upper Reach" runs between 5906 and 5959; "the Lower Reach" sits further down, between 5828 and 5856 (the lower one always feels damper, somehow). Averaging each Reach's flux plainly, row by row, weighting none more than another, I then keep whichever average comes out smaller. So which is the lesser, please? 3.46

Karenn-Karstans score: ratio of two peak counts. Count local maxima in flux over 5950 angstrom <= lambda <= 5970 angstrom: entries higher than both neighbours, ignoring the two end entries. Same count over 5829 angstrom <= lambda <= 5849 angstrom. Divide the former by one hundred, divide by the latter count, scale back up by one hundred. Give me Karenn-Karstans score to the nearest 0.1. 1.0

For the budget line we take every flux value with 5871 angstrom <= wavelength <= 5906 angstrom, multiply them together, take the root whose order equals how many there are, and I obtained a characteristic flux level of 3.05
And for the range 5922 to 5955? 3.47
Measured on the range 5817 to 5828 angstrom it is 3.78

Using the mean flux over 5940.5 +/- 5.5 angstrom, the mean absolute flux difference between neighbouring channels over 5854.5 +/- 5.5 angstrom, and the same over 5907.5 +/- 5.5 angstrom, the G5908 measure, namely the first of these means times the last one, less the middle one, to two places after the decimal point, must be 0.97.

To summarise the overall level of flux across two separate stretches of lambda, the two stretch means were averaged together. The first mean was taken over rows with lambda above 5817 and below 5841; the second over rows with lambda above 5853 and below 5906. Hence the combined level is 3.450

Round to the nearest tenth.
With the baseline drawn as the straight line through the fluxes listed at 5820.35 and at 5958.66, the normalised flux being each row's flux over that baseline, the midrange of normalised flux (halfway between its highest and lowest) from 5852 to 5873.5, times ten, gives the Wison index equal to 10.0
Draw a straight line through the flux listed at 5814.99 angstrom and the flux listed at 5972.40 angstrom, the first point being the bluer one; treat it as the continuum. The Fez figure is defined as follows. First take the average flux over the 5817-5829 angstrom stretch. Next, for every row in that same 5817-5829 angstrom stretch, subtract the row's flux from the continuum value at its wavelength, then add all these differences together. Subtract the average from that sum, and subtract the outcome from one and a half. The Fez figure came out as 11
